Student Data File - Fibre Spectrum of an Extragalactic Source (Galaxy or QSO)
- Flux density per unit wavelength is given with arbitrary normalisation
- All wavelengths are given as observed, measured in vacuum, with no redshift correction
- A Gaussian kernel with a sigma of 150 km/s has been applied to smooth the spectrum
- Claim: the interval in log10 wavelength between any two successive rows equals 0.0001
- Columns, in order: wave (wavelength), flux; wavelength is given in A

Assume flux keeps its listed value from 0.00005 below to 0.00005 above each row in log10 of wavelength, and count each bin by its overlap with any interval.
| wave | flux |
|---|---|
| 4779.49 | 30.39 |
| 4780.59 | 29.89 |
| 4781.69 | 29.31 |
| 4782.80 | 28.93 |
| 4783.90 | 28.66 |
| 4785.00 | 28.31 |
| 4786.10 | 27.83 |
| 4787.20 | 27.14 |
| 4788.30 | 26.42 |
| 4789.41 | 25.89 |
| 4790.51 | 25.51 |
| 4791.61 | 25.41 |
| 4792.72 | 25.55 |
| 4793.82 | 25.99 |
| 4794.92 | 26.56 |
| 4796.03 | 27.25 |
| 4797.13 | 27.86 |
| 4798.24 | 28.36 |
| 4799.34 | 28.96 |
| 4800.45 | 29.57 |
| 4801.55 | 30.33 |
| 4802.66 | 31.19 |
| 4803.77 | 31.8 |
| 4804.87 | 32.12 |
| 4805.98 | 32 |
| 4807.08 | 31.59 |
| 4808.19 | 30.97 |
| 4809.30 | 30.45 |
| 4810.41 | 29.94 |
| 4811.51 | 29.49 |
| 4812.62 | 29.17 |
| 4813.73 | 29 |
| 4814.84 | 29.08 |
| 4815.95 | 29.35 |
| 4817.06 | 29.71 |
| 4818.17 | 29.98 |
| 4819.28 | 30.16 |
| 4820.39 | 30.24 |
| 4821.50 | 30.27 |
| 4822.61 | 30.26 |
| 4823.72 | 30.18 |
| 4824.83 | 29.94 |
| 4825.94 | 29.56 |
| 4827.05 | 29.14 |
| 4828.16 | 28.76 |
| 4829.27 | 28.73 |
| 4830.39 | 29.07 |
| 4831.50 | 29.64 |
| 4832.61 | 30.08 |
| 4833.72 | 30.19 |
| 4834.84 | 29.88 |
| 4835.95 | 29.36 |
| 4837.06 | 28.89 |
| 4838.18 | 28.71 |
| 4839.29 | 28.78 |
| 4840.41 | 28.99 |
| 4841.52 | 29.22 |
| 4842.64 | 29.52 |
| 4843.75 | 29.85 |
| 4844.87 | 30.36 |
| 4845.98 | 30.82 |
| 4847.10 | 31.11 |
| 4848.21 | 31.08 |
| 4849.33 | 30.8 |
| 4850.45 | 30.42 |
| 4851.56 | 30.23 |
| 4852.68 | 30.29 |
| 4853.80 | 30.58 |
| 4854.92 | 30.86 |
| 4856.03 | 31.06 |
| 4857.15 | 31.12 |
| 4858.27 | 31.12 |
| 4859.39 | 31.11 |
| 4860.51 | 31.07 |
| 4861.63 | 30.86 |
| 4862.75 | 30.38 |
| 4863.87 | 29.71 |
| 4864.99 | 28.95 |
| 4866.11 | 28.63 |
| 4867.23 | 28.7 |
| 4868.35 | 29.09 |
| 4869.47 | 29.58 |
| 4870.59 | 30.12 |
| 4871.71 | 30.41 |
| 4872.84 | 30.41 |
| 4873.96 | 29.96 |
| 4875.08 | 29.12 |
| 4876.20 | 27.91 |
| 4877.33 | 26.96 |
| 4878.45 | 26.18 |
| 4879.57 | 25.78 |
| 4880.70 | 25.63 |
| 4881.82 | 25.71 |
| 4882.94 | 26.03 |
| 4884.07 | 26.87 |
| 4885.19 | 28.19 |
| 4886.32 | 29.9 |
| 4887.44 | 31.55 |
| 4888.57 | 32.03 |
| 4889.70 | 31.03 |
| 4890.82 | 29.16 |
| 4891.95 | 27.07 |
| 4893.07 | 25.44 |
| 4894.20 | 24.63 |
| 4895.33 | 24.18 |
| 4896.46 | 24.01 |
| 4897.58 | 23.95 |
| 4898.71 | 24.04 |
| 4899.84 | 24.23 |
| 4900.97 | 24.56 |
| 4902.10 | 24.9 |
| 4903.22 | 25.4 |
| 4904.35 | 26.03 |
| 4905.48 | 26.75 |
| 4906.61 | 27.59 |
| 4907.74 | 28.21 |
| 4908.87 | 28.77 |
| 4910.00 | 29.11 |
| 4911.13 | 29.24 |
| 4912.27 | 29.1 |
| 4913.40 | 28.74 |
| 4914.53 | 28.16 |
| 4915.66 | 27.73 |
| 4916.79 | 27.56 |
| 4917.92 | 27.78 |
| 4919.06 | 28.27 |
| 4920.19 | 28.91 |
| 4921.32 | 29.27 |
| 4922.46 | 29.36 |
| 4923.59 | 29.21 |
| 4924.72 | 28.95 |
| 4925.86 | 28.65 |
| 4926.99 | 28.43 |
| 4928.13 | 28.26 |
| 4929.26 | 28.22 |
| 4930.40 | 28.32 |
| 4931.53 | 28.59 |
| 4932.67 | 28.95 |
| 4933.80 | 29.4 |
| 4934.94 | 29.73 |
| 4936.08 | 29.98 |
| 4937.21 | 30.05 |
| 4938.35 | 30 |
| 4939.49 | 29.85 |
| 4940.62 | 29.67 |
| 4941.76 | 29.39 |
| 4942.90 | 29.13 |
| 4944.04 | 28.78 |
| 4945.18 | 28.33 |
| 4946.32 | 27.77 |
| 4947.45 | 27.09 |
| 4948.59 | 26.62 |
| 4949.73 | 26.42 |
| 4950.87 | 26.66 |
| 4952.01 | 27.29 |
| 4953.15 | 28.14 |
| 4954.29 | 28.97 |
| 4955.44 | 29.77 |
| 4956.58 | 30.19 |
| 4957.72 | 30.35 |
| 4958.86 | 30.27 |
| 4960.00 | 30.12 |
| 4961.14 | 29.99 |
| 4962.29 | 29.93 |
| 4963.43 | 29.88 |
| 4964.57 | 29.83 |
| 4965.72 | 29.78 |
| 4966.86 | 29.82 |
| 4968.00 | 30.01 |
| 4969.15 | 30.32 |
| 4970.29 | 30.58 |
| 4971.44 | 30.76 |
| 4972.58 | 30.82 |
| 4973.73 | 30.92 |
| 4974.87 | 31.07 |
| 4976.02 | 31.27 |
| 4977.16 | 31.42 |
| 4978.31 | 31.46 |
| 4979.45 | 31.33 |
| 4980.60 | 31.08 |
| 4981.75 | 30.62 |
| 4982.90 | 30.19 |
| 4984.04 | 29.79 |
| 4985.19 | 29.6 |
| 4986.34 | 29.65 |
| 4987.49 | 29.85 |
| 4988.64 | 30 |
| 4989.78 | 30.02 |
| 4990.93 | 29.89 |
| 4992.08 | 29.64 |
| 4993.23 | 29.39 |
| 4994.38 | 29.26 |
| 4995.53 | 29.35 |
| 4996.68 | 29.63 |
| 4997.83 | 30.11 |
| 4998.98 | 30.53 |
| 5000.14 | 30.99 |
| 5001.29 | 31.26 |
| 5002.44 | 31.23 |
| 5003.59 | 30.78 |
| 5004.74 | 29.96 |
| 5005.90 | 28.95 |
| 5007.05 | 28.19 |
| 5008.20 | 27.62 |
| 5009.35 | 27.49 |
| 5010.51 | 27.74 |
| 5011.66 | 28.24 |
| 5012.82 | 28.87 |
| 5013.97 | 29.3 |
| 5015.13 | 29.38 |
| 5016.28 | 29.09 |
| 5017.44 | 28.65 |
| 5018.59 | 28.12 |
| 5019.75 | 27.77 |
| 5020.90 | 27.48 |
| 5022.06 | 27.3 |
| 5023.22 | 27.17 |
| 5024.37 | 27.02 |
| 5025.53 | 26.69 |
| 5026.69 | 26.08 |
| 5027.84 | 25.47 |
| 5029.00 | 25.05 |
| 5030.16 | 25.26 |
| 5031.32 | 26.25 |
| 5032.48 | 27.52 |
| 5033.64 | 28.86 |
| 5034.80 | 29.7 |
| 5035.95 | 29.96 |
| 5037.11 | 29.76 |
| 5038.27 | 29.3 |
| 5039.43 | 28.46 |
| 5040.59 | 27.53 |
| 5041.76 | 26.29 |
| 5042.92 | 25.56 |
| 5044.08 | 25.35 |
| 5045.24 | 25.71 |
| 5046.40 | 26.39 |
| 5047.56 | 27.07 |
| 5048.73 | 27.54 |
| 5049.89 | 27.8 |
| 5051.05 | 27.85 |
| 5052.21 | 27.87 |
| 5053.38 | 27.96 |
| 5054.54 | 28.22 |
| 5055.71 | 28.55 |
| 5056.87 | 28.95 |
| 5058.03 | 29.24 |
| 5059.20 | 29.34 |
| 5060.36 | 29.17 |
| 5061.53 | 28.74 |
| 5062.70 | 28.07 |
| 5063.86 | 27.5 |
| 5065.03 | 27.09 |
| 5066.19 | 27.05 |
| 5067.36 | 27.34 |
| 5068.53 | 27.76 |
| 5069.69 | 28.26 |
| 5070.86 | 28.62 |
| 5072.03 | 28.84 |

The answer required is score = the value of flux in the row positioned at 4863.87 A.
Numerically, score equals 29.71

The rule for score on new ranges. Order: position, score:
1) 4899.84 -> 24.23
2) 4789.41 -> 25.89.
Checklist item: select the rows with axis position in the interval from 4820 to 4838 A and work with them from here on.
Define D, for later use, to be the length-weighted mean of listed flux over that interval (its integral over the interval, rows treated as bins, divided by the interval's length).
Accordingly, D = 29.6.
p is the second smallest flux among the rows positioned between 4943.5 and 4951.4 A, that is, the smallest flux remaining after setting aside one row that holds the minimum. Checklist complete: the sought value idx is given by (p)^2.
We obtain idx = 709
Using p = 26.62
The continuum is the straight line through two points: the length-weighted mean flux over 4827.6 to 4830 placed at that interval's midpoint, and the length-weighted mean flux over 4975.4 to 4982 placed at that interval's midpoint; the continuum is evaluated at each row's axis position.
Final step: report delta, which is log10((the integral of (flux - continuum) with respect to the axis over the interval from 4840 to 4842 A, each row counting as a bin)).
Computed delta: -0.42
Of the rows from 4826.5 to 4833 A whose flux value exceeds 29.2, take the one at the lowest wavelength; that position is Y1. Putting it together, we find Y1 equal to 4831.50 A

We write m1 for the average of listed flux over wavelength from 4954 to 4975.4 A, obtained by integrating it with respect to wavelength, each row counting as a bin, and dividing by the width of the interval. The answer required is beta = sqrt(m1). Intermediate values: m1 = 30.2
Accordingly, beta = 5.49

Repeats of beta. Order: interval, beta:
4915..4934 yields 5.35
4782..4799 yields 5.21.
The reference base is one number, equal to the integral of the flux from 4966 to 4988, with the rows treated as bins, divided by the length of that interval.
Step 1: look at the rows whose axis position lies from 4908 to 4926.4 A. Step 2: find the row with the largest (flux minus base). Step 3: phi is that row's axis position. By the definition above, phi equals 4922.46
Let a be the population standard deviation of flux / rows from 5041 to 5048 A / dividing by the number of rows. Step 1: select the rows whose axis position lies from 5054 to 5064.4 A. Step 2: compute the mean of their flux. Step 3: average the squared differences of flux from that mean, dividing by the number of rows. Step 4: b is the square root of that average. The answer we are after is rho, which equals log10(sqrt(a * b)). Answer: -0.23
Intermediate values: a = 0.59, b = 0.6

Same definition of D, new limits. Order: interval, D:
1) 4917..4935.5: 28.7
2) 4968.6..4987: 30.7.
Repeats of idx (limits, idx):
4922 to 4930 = 799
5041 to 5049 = 653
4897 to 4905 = 578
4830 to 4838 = 845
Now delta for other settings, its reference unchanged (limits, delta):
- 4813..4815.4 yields 0.14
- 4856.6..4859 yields 0.66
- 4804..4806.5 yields 0.97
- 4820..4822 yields 0.52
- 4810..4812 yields 0.41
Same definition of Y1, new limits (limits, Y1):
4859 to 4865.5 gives 4859.39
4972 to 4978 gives 4972.58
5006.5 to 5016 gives 5013.97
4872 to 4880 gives 4872.84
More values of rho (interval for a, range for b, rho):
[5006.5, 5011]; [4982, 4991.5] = -0.66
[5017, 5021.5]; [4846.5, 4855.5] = -0.43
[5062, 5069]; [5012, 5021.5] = -0.31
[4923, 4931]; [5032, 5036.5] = -0.24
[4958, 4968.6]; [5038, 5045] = -0.33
